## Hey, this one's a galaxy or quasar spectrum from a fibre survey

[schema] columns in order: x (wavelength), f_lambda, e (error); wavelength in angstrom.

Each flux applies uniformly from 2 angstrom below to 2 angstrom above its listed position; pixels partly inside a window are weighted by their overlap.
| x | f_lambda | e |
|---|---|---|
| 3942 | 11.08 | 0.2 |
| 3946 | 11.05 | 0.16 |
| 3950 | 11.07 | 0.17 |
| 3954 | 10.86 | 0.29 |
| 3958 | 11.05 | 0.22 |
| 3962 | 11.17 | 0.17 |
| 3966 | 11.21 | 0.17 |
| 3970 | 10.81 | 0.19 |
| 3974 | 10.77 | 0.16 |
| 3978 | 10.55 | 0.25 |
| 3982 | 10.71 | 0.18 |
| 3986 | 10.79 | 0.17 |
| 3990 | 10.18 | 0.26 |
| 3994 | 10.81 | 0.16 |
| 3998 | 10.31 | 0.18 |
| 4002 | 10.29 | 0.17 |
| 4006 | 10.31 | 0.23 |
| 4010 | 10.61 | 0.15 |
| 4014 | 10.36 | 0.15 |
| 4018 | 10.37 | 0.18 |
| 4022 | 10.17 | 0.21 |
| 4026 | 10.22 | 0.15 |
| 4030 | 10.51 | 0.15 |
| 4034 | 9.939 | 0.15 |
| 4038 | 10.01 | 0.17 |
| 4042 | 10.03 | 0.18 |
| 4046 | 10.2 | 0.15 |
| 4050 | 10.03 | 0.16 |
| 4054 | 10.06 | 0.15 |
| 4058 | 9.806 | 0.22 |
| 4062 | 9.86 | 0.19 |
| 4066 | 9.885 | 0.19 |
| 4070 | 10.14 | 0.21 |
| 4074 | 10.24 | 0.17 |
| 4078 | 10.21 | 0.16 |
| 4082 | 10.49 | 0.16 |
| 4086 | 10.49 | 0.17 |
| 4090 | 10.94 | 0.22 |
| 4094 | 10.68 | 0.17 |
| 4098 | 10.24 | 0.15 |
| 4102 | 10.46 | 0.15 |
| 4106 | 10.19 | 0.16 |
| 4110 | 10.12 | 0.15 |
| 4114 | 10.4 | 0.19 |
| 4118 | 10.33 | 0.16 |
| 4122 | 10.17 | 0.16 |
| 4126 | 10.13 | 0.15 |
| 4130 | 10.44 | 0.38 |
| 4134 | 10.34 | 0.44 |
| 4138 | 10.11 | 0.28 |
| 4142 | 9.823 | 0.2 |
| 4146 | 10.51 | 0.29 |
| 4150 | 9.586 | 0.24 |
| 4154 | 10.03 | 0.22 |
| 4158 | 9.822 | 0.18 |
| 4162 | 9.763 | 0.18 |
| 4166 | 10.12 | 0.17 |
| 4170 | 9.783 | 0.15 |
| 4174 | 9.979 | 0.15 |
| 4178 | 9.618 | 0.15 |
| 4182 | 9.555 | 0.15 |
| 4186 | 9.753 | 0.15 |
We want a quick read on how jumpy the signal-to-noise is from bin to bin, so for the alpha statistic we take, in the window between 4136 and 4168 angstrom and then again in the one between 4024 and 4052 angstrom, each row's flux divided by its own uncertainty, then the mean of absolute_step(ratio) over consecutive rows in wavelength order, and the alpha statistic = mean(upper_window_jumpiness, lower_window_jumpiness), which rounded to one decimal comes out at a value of 6.4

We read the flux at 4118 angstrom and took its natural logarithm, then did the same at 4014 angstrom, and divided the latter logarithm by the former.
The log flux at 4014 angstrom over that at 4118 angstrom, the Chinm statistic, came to 1.00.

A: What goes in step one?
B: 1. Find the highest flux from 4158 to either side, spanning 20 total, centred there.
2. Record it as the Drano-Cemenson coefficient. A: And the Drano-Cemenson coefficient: 10.12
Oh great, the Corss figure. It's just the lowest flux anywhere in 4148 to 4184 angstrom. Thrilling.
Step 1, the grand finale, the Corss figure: 9.555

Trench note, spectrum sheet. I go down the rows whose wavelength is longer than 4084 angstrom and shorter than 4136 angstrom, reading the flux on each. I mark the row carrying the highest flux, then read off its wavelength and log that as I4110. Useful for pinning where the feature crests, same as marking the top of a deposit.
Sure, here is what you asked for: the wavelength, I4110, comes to 4090 angstrom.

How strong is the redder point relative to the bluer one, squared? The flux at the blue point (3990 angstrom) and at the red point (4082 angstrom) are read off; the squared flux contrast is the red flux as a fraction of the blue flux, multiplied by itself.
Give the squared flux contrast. 1.06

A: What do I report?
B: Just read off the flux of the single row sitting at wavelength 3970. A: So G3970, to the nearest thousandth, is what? 10.810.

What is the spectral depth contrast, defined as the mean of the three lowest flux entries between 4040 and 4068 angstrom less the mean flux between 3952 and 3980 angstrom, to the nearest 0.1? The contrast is -1.1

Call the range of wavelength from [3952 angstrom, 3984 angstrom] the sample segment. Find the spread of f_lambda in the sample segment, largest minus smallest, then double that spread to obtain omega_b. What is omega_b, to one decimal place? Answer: 1.3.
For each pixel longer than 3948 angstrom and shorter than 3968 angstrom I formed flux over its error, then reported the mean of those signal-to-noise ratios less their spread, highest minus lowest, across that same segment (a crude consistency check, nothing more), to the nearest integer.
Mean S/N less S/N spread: 28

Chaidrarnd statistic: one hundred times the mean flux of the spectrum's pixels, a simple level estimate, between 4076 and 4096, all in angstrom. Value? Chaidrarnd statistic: 1056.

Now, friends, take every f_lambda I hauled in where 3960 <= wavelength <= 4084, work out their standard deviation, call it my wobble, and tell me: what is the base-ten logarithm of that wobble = -0.44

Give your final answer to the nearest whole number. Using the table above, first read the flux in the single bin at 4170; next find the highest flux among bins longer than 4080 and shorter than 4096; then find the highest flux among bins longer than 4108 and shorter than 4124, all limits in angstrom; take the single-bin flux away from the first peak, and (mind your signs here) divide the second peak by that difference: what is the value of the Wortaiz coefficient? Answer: 9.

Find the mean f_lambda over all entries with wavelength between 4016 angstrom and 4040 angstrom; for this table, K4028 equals 10.2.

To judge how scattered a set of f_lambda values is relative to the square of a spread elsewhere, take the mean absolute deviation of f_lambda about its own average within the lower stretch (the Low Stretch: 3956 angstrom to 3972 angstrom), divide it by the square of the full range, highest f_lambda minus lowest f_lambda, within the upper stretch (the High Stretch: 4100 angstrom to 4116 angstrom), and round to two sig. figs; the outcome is 1.1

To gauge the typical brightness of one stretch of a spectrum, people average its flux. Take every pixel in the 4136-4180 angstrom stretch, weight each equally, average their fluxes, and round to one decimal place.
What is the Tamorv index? 9.9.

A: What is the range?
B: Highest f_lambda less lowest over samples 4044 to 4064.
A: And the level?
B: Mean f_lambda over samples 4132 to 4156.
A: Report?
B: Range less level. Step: -9.7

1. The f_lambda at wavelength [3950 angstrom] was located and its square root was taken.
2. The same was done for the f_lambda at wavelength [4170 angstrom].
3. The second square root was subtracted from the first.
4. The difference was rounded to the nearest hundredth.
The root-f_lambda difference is 0.20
